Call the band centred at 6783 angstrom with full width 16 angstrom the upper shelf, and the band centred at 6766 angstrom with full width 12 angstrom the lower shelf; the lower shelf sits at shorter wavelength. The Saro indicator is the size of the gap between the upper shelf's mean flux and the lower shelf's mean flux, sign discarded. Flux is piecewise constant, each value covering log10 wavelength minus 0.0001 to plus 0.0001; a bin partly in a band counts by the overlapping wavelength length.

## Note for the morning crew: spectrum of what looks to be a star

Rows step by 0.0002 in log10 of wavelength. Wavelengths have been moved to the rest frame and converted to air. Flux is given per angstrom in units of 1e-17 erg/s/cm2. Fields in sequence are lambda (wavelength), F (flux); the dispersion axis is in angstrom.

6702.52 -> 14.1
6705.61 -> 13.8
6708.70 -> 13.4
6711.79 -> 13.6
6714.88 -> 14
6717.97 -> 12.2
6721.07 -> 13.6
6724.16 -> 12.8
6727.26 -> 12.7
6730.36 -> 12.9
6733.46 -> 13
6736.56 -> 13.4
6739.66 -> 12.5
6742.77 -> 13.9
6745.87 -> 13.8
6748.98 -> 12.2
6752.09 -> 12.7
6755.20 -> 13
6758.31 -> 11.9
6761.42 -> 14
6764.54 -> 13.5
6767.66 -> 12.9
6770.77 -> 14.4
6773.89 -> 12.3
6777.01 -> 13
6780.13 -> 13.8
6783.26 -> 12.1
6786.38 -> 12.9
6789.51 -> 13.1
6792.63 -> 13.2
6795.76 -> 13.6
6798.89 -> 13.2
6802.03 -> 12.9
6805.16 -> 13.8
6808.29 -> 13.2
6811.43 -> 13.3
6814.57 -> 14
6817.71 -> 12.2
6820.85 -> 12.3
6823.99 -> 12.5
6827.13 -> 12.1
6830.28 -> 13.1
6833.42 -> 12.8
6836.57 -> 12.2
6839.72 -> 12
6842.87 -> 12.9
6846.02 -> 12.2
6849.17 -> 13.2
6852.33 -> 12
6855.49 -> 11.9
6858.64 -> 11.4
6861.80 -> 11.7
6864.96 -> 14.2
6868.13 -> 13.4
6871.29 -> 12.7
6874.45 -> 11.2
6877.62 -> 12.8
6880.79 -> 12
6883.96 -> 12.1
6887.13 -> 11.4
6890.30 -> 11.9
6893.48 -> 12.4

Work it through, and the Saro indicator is 0.72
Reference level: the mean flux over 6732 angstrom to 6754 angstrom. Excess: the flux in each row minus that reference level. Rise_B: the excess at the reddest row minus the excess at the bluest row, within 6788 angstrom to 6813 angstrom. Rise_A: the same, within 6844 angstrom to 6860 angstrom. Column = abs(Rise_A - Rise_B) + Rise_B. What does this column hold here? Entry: 1.2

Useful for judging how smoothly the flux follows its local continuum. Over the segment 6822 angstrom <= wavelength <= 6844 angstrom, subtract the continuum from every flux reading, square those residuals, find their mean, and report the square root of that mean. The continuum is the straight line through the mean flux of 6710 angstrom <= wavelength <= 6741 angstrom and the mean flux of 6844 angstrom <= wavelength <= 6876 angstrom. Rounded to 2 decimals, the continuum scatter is 0.40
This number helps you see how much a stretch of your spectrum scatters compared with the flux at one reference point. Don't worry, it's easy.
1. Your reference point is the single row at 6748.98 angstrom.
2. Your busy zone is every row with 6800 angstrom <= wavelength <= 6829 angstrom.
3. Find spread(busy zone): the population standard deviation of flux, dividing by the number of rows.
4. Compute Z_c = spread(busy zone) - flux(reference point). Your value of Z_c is -11.5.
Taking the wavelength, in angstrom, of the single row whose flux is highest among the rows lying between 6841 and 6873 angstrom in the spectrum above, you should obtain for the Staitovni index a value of 6864.96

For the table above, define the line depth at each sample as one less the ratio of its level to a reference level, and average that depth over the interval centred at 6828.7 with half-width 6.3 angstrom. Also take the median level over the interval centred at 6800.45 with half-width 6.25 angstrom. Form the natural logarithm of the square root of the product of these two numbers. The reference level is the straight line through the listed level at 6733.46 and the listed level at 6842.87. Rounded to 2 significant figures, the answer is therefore -0.60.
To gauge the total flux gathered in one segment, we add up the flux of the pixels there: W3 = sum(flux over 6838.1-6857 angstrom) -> 74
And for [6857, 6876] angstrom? 75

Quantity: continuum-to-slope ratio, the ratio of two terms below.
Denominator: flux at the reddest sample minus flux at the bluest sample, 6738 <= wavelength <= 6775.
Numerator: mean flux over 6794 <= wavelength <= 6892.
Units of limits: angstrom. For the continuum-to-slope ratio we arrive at -63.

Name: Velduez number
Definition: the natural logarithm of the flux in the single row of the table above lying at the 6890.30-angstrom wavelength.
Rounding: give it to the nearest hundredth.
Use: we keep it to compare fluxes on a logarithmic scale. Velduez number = 2.48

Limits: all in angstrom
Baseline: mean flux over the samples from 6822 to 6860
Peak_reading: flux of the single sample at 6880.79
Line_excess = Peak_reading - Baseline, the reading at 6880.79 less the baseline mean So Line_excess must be -0.4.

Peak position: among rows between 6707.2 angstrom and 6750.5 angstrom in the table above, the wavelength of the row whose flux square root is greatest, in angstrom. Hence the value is 6714.88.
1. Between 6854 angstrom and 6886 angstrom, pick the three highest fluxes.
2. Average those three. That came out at 13.5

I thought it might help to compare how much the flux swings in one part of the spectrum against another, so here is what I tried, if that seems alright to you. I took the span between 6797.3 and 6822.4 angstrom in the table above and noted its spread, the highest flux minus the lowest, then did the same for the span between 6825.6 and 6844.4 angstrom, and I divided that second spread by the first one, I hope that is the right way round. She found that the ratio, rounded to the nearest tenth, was 0.6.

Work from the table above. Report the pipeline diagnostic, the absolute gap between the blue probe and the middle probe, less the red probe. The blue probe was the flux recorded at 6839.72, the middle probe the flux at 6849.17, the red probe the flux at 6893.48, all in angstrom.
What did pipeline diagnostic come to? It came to -11.2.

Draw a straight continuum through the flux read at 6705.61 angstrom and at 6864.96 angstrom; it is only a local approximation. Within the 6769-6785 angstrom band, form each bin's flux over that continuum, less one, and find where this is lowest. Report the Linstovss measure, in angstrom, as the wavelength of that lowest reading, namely 6783.26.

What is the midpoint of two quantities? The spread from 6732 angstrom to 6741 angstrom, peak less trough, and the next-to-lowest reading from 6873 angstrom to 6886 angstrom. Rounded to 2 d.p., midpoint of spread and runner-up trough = 6.45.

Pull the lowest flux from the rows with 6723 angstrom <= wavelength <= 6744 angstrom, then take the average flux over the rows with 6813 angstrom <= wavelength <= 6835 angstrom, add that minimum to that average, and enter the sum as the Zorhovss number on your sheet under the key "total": 25.2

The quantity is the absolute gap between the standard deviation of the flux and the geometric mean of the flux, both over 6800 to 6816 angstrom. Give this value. 13.0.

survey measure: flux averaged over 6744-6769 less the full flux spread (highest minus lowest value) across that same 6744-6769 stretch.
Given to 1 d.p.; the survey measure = 10.9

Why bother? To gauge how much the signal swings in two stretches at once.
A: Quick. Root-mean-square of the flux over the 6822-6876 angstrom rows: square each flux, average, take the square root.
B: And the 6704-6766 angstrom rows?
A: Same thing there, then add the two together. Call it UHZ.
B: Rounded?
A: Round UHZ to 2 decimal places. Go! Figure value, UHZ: 25.62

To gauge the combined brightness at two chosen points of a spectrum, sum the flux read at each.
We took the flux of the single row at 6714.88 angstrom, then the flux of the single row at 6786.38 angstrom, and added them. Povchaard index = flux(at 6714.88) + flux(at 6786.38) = 26.9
